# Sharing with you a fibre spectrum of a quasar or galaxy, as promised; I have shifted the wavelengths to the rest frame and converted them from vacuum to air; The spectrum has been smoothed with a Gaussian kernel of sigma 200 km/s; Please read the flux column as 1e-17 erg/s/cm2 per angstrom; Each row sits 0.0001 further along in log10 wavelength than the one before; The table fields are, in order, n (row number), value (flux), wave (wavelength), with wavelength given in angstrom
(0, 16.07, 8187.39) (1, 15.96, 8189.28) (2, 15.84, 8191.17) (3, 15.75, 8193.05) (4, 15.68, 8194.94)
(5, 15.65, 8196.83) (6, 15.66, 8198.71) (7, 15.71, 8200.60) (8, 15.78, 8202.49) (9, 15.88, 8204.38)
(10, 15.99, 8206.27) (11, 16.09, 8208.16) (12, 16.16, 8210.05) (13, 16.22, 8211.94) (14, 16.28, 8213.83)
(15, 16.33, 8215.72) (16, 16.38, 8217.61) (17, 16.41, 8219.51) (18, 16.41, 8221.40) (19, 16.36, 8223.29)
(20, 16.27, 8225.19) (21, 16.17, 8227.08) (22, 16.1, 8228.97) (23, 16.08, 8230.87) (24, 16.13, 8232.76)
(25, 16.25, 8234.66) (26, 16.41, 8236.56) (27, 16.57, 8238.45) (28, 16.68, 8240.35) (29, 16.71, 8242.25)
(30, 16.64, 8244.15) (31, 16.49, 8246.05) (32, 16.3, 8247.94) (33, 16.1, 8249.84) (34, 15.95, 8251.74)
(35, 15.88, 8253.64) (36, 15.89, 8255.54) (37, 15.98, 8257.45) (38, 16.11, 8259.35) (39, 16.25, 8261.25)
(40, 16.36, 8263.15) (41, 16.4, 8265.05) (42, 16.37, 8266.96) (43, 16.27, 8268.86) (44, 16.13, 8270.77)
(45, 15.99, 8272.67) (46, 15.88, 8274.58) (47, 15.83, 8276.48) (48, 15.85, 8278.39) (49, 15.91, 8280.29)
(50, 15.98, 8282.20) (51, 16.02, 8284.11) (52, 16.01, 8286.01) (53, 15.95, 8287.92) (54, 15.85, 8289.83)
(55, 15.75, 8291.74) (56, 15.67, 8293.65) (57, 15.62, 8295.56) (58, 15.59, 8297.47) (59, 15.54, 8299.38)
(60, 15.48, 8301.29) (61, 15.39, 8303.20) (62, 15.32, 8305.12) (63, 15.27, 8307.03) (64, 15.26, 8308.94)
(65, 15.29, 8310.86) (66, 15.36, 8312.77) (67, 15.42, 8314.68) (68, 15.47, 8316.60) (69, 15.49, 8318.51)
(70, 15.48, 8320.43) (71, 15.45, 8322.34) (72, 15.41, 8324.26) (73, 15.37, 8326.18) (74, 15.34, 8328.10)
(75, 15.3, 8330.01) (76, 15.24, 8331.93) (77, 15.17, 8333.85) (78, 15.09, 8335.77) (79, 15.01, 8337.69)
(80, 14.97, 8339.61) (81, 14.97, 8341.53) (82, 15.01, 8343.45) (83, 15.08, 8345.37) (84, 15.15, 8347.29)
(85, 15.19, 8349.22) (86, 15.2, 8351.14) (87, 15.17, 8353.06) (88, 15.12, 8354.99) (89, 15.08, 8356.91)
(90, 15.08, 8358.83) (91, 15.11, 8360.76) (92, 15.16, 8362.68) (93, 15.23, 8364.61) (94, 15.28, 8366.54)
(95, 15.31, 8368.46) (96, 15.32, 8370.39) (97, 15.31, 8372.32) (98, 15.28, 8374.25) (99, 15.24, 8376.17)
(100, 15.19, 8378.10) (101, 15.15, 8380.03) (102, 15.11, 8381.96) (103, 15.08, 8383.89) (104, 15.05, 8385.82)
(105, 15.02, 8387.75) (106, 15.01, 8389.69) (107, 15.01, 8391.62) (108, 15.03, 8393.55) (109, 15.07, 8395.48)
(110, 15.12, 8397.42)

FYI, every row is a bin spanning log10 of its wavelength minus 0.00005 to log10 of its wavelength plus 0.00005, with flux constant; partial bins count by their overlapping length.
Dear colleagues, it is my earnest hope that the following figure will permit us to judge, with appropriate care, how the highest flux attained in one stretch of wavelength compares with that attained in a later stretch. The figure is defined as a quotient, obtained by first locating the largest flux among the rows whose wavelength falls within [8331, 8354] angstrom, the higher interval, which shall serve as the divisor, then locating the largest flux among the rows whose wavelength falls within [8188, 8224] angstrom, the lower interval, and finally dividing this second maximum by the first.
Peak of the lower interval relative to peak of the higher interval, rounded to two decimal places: 1.08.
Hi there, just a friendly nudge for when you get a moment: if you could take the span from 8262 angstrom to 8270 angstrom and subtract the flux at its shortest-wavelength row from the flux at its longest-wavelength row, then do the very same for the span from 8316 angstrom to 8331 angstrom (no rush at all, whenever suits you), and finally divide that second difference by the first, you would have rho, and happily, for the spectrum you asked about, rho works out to 1.9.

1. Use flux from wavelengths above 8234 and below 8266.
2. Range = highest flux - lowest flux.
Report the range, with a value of 0.8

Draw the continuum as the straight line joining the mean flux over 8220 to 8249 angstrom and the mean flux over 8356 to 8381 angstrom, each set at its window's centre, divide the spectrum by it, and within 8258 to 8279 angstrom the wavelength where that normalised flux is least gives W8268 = 8276.48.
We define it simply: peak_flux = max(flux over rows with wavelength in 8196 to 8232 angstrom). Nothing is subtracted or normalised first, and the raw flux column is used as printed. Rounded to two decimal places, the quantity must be 16.41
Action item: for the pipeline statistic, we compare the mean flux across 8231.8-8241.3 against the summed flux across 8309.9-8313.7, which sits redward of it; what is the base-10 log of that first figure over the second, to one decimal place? -0.3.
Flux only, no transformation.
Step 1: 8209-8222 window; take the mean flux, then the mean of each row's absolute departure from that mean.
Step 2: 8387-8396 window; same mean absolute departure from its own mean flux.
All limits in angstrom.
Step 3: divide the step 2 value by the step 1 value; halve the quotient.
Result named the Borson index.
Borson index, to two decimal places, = 0.11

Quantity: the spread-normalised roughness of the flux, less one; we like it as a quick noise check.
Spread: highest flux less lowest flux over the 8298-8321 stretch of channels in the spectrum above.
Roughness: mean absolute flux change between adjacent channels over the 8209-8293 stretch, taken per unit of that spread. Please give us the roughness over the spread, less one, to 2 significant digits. -0.70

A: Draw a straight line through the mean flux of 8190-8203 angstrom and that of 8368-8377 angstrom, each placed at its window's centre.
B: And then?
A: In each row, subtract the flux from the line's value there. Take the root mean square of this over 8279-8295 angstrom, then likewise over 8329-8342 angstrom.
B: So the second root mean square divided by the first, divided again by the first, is 1.8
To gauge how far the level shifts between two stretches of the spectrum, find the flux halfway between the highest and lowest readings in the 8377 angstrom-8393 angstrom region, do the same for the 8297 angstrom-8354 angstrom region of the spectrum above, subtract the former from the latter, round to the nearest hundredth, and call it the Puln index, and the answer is 0.18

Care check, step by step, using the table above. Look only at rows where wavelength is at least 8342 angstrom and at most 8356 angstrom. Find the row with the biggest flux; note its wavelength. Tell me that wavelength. 8351.14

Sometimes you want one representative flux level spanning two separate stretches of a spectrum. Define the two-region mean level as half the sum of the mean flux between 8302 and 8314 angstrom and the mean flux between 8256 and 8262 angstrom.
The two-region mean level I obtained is 15.7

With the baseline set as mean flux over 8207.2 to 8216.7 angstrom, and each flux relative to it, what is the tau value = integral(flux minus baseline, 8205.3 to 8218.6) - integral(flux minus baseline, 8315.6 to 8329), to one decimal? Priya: 10.4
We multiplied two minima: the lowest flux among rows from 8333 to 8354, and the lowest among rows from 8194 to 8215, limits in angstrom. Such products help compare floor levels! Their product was 234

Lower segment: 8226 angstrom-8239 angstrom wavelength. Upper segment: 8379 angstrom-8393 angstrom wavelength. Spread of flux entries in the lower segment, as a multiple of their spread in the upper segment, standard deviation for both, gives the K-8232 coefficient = 3.36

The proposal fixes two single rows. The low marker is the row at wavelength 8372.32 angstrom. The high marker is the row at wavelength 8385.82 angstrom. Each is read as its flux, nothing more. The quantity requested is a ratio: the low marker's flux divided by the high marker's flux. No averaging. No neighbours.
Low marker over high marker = 1.02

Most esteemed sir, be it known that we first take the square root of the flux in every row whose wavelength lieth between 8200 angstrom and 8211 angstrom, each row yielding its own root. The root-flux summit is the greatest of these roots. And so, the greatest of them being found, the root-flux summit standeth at 4.02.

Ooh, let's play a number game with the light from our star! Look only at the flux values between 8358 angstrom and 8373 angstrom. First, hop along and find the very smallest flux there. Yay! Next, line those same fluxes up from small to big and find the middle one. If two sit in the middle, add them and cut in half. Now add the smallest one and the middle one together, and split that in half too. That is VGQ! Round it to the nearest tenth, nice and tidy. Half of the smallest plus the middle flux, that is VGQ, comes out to 15.2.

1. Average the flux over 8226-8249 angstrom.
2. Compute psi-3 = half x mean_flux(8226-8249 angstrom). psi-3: 8.19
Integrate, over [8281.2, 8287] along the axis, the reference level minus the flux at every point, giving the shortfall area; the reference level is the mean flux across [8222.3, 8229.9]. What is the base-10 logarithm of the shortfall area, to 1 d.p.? 0.1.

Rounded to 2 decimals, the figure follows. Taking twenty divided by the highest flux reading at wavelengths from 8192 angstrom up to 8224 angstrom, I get 1.22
